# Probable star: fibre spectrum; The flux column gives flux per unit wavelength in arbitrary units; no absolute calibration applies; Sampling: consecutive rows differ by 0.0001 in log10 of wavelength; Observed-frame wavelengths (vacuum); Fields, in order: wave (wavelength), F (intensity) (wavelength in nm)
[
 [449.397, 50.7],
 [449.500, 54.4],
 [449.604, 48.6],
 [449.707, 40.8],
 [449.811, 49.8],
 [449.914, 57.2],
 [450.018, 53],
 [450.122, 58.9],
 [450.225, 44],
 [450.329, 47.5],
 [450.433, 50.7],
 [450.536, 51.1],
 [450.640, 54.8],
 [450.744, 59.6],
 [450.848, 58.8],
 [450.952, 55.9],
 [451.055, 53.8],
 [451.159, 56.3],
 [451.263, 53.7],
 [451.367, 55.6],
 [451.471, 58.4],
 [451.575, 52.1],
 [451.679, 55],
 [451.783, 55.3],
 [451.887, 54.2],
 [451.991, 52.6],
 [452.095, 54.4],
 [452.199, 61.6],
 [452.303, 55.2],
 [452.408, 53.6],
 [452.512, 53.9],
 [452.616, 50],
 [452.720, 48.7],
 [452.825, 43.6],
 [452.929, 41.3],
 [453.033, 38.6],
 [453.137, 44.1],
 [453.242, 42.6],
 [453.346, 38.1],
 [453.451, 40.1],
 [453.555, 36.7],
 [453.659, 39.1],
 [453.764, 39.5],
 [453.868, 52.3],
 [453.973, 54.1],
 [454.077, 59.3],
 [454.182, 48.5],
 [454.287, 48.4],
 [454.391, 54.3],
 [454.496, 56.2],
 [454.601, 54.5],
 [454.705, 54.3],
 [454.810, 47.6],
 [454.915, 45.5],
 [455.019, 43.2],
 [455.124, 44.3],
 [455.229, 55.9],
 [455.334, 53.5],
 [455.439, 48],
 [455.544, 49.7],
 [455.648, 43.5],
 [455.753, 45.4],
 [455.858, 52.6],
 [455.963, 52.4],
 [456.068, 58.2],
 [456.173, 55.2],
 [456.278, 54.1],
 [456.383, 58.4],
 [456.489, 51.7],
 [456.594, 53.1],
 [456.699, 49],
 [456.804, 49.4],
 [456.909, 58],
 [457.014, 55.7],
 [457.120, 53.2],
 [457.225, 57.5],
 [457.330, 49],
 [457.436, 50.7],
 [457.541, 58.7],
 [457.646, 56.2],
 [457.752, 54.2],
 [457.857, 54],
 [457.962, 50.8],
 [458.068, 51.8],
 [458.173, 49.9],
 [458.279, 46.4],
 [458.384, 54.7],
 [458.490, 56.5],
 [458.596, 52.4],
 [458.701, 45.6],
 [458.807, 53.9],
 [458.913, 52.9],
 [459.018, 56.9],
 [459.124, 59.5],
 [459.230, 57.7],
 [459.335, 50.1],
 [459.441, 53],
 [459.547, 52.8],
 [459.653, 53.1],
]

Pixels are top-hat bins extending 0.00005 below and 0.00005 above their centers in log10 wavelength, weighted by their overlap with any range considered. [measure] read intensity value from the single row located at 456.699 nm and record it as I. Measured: 49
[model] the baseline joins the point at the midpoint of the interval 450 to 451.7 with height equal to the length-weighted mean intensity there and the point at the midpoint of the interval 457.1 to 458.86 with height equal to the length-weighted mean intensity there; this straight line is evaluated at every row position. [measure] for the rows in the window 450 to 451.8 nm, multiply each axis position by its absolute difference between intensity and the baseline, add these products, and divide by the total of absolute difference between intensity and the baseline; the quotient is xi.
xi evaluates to 450.68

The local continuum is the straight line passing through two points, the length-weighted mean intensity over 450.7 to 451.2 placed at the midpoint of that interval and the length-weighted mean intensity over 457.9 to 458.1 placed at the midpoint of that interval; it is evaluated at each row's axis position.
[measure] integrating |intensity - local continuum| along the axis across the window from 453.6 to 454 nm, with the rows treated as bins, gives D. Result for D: 3.6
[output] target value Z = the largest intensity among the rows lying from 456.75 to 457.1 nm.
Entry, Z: 58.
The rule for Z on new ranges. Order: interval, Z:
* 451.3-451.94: 58.4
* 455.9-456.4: 58.4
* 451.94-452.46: 61.6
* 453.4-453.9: 52.3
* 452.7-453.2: 48.7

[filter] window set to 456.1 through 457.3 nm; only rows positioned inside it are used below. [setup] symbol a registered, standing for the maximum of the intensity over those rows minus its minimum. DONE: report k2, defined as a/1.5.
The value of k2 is 6.3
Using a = 9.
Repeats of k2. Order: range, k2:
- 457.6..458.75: 7.3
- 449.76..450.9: 10.4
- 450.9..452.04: 4.2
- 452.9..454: 11.6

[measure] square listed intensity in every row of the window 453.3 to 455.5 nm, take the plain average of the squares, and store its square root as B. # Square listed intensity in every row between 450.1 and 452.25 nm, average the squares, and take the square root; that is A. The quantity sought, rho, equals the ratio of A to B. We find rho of 1.12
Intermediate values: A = 54.6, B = 48.7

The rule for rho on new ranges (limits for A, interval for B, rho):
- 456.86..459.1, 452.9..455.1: 1.13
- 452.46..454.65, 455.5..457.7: 0.89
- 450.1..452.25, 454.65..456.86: 1.07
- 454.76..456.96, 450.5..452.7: 0.93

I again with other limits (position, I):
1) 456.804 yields 49.4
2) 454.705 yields 54.3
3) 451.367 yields 55.6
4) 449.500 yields 54.4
